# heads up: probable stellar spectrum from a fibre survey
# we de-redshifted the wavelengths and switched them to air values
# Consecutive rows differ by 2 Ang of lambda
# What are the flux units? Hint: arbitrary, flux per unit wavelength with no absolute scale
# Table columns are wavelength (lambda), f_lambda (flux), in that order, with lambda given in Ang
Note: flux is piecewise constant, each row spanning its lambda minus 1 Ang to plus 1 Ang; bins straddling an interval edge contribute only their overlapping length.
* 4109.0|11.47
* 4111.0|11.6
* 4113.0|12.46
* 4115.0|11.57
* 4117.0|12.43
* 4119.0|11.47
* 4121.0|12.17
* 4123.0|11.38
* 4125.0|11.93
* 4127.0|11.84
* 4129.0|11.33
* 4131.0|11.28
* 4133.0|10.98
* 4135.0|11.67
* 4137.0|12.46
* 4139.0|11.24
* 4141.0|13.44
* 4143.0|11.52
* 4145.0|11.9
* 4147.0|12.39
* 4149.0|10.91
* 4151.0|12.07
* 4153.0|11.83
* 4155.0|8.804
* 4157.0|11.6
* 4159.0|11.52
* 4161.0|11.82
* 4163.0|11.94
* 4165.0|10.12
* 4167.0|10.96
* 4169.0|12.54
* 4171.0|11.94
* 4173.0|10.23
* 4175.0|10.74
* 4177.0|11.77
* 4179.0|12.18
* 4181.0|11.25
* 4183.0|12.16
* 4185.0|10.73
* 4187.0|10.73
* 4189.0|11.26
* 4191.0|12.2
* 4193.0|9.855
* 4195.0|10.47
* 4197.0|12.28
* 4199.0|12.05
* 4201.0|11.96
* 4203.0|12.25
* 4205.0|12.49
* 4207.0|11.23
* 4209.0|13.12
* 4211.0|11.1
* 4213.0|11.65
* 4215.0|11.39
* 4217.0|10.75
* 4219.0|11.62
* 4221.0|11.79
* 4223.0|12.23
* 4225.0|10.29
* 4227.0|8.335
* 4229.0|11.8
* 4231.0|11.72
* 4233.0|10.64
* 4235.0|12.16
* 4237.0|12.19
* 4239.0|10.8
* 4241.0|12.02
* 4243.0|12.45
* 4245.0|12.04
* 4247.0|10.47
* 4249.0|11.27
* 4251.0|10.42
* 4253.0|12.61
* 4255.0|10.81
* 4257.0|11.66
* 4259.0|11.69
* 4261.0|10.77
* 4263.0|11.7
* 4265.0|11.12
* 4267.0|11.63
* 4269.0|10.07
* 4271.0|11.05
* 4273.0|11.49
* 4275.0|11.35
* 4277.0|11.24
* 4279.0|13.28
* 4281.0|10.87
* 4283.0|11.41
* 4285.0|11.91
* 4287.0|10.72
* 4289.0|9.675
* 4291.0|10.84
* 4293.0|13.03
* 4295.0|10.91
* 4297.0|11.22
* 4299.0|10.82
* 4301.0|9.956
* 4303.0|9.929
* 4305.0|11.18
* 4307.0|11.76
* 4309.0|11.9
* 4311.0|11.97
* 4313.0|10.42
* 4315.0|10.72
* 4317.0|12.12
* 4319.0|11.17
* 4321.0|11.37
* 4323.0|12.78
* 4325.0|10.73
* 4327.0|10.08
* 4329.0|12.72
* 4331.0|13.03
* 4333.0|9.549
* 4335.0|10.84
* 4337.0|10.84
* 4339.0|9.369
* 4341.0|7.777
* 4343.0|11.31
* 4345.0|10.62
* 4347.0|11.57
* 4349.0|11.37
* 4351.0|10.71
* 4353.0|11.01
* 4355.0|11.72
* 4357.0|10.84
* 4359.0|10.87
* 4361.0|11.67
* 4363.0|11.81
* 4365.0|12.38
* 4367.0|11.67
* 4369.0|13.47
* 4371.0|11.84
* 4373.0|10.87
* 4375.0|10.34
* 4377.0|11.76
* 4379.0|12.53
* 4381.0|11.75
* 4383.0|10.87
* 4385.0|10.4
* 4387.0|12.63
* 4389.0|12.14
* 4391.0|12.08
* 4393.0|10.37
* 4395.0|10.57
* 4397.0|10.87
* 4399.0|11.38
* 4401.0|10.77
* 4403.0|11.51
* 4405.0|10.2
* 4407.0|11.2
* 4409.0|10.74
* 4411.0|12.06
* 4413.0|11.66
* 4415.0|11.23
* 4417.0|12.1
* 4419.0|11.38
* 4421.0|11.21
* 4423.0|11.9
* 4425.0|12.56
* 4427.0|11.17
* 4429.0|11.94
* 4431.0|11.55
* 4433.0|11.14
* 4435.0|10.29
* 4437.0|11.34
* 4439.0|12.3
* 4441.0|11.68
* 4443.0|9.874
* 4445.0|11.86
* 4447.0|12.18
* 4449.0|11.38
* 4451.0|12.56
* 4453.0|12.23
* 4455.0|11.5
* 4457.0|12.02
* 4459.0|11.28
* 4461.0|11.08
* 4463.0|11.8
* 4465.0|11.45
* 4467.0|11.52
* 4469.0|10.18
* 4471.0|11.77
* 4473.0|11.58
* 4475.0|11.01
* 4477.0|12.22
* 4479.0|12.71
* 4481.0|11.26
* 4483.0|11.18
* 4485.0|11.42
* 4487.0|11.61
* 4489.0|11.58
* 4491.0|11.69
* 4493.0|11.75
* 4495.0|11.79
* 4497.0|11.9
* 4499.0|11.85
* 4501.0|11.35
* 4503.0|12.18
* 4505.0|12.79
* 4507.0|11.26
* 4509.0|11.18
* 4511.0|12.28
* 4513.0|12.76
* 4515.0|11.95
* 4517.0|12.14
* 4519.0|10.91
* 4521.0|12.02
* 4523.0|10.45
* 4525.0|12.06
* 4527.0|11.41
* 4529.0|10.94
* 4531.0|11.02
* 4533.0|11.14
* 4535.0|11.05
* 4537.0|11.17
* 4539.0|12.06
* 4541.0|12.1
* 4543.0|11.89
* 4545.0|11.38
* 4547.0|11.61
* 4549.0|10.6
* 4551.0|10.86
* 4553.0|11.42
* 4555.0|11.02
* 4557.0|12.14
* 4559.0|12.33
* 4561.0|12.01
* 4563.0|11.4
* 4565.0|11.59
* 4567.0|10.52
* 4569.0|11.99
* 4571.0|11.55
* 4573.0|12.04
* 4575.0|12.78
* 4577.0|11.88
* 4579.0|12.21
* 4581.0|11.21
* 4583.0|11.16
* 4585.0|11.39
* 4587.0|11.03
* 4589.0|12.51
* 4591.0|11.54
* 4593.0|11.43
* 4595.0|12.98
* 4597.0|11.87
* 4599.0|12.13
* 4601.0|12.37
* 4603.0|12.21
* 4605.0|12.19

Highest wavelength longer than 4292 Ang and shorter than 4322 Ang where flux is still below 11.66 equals 4321.0 Ang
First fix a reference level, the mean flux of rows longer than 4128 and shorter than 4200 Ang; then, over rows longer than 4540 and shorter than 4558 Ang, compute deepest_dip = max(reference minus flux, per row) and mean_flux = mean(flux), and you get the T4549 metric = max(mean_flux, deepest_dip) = 11.45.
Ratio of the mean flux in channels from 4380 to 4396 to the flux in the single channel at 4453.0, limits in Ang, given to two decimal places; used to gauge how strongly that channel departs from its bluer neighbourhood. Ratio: 0.93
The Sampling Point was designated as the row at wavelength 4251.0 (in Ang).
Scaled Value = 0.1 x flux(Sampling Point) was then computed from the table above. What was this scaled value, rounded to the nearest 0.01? 1.04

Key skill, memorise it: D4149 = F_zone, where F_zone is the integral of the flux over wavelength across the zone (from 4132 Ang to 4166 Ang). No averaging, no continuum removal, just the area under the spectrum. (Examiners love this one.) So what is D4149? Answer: 392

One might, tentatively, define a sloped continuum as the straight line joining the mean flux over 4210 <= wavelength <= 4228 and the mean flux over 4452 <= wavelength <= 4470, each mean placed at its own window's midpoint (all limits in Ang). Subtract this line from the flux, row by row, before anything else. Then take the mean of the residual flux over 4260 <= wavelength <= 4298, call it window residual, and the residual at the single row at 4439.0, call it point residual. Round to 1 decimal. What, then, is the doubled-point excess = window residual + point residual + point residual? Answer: 1.9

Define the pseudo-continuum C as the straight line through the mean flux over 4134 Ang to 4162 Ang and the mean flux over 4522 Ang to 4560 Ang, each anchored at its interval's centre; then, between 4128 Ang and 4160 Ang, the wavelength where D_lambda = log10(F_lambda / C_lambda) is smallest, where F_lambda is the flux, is 4155.0 Ang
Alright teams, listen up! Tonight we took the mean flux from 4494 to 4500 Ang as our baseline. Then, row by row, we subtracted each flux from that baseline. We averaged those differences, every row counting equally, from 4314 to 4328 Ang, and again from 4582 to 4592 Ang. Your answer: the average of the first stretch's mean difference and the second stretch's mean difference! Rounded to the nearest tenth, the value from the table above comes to 0.4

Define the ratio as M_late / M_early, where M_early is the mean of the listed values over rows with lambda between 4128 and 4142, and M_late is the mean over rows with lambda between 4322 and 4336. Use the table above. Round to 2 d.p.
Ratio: 0.97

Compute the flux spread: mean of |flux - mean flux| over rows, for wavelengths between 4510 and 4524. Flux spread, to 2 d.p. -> 0.63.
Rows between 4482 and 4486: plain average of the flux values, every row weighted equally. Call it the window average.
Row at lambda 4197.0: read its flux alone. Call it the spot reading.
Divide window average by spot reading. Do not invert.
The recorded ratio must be 0.92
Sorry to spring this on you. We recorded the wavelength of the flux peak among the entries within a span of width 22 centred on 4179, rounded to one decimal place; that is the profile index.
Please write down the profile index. 4169.0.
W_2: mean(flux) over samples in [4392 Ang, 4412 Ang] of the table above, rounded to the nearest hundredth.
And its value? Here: 10.97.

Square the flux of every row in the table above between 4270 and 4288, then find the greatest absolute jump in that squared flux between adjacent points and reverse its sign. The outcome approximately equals -58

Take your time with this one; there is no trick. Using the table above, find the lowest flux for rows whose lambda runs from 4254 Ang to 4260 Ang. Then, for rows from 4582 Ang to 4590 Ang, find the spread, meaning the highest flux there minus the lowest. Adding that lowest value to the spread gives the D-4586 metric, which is 12.3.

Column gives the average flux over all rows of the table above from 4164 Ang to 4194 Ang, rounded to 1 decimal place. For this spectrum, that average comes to 11.2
